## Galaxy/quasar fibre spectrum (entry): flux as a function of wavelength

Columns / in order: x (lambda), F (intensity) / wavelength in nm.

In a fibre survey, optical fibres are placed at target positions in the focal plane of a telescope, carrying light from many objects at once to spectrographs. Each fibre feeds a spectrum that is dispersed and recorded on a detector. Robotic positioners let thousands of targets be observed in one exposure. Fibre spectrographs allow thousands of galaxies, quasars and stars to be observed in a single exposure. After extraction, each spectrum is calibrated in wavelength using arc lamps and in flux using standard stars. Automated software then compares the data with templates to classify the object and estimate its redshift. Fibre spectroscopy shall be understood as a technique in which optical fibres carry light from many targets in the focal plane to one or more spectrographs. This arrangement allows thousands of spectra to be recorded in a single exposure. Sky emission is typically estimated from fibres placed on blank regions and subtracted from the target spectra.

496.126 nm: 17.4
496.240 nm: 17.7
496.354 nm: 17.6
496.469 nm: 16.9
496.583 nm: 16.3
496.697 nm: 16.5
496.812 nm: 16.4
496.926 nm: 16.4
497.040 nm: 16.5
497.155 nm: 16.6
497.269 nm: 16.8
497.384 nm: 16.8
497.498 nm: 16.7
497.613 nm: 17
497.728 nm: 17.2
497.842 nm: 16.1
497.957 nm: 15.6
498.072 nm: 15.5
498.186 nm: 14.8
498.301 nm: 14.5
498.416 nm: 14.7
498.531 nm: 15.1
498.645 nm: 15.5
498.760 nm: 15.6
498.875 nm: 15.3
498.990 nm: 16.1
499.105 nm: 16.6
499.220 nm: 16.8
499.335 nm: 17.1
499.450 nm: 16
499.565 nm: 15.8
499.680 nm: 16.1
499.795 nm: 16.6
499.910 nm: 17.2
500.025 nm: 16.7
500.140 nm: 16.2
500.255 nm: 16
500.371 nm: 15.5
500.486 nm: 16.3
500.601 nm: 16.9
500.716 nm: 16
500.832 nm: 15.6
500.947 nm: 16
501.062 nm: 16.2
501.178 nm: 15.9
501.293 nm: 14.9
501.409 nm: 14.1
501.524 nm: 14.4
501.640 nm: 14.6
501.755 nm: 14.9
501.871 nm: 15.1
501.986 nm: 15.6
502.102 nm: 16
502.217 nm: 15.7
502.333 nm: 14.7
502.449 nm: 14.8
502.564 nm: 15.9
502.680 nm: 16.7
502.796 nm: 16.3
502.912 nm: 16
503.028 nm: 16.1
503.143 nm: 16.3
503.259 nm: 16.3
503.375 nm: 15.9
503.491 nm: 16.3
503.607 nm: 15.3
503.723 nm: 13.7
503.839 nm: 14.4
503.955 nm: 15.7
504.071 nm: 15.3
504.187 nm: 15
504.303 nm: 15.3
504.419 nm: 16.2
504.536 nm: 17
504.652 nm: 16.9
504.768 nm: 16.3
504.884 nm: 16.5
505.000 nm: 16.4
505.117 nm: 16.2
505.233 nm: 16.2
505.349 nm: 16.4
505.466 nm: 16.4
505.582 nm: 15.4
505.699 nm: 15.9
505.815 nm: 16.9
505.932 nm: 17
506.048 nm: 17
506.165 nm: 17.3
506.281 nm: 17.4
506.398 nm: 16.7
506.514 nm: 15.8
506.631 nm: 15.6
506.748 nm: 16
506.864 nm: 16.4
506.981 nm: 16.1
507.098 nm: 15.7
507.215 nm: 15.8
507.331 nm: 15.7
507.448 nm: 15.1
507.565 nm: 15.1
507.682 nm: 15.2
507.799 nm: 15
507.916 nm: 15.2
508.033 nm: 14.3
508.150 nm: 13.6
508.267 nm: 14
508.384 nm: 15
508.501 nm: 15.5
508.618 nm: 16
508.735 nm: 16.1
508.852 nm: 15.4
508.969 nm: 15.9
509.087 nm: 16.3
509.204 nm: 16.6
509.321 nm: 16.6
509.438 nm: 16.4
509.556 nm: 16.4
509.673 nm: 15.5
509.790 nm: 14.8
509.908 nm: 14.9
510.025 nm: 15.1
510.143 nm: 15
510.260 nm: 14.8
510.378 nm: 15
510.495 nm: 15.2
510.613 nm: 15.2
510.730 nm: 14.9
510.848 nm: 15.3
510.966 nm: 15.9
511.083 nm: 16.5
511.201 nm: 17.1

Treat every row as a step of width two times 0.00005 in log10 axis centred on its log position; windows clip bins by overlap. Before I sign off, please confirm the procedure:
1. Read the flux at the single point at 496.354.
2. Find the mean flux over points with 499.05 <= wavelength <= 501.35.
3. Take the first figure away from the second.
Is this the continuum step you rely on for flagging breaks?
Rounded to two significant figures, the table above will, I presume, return -1.4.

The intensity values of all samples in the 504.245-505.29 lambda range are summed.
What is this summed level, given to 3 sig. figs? 147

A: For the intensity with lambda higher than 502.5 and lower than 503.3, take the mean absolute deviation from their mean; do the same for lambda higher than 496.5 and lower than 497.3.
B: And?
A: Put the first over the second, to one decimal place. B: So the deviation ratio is 1.7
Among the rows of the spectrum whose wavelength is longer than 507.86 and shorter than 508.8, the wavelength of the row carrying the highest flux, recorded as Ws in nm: 508.735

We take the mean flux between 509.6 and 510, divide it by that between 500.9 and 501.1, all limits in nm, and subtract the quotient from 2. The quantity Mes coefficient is 1.06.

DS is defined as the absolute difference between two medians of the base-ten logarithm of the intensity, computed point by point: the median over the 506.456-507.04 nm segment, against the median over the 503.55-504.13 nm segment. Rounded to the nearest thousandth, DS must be 0.019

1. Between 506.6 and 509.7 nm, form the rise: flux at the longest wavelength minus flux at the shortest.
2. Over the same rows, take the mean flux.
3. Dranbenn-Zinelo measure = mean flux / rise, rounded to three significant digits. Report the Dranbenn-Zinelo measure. -156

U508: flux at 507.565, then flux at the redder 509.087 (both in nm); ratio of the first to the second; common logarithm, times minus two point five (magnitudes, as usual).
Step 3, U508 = 0.08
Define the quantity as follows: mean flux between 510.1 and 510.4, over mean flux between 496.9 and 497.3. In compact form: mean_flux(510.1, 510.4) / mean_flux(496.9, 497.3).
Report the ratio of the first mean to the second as 0.90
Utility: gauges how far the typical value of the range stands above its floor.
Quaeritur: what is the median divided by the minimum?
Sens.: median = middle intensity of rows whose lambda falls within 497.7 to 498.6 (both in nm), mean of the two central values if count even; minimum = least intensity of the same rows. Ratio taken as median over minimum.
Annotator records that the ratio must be 1.06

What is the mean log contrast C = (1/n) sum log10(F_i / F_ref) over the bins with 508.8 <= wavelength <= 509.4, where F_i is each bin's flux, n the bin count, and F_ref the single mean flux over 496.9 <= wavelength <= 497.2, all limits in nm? -0.009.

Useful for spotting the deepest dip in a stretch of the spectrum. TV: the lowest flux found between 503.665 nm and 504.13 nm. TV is 13.7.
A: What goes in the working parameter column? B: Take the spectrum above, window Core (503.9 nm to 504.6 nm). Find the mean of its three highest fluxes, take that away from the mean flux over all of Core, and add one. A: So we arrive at 0.45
